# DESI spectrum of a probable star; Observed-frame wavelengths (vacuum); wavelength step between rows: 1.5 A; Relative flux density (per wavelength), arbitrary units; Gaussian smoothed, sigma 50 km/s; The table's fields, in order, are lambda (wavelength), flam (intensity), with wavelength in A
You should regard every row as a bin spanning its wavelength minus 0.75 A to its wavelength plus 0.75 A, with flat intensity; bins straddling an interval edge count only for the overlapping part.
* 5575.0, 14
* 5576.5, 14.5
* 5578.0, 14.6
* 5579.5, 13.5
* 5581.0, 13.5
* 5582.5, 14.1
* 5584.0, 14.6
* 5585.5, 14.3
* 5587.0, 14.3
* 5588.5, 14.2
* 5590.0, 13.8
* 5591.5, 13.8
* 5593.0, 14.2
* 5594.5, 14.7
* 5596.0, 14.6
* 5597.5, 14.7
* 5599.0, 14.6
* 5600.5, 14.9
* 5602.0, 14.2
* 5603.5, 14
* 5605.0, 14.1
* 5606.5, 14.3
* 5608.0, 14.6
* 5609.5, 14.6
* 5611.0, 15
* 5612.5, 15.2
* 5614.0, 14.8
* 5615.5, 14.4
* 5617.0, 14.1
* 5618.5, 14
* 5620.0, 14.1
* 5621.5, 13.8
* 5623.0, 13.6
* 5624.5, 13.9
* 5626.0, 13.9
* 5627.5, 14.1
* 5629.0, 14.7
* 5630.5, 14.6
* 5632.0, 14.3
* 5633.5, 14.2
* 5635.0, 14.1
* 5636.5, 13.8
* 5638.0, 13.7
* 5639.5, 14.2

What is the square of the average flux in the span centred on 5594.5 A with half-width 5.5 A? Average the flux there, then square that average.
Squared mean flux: 206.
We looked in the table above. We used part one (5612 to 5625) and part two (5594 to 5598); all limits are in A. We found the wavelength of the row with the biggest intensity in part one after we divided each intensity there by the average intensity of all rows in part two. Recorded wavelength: 5612.5 A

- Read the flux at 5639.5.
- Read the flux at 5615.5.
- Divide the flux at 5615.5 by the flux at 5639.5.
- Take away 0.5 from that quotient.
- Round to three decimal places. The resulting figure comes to 0.514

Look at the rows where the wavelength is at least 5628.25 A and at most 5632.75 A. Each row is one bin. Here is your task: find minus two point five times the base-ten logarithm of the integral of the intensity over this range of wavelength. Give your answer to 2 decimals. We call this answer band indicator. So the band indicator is -4.54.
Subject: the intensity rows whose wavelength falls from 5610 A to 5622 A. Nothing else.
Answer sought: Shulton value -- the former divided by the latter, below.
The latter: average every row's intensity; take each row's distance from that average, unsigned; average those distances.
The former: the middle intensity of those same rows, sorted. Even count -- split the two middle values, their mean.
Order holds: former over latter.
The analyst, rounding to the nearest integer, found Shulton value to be 33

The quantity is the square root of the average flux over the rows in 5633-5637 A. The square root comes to 3.75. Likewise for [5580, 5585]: 3.75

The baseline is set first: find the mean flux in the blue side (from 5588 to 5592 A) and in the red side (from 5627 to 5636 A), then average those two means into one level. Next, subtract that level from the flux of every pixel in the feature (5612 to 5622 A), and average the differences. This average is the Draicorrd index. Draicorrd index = 0.21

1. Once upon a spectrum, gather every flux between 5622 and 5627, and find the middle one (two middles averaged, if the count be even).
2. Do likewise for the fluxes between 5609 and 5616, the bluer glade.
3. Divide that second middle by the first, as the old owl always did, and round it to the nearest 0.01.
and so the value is 1.06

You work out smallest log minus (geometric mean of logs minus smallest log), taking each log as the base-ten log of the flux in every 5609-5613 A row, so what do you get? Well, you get 1.15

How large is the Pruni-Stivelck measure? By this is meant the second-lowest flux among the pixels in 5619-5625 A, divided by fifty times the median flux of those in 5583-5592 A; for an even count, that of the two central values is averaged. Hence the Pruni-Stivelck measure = 0.0194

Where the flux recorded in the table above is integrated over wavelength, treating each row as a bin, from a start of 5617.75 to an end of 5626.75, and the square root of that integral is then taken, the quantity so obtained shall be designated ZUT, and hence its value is 11.2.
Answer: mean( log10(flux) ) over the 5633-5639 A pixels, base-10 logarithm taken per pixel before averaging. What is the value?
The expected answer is 1.145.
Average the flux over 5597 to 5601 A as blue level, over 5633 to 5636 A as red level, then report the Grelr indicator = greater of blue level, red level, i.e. 14.7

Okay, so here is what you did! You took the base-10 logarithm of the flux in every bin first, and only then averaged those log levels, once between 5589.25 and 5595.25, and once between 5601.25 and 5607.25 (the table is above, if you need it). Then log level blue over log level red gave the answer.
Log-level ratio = 1.00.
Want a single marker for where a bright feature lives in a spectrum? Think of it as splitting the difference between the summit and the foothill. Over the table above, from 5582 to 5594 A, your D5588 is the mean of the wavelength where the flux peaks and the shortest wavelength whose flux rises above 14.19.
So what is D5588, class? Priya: 5584.0 A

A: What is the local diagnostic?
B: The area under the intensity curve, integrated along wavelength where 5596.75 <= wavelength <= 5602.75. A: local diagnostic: 87.6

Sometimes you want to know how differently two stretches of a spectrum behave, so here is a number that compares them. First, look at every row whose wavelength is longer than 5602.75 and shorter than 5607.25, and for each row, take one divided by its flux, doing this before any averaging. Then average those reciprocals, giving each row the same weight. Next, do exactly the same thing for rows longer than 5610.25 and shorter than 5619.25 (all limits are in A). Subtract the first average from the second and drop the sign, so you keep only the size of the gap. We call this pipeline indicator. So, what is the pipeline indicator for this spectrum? 0.0021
